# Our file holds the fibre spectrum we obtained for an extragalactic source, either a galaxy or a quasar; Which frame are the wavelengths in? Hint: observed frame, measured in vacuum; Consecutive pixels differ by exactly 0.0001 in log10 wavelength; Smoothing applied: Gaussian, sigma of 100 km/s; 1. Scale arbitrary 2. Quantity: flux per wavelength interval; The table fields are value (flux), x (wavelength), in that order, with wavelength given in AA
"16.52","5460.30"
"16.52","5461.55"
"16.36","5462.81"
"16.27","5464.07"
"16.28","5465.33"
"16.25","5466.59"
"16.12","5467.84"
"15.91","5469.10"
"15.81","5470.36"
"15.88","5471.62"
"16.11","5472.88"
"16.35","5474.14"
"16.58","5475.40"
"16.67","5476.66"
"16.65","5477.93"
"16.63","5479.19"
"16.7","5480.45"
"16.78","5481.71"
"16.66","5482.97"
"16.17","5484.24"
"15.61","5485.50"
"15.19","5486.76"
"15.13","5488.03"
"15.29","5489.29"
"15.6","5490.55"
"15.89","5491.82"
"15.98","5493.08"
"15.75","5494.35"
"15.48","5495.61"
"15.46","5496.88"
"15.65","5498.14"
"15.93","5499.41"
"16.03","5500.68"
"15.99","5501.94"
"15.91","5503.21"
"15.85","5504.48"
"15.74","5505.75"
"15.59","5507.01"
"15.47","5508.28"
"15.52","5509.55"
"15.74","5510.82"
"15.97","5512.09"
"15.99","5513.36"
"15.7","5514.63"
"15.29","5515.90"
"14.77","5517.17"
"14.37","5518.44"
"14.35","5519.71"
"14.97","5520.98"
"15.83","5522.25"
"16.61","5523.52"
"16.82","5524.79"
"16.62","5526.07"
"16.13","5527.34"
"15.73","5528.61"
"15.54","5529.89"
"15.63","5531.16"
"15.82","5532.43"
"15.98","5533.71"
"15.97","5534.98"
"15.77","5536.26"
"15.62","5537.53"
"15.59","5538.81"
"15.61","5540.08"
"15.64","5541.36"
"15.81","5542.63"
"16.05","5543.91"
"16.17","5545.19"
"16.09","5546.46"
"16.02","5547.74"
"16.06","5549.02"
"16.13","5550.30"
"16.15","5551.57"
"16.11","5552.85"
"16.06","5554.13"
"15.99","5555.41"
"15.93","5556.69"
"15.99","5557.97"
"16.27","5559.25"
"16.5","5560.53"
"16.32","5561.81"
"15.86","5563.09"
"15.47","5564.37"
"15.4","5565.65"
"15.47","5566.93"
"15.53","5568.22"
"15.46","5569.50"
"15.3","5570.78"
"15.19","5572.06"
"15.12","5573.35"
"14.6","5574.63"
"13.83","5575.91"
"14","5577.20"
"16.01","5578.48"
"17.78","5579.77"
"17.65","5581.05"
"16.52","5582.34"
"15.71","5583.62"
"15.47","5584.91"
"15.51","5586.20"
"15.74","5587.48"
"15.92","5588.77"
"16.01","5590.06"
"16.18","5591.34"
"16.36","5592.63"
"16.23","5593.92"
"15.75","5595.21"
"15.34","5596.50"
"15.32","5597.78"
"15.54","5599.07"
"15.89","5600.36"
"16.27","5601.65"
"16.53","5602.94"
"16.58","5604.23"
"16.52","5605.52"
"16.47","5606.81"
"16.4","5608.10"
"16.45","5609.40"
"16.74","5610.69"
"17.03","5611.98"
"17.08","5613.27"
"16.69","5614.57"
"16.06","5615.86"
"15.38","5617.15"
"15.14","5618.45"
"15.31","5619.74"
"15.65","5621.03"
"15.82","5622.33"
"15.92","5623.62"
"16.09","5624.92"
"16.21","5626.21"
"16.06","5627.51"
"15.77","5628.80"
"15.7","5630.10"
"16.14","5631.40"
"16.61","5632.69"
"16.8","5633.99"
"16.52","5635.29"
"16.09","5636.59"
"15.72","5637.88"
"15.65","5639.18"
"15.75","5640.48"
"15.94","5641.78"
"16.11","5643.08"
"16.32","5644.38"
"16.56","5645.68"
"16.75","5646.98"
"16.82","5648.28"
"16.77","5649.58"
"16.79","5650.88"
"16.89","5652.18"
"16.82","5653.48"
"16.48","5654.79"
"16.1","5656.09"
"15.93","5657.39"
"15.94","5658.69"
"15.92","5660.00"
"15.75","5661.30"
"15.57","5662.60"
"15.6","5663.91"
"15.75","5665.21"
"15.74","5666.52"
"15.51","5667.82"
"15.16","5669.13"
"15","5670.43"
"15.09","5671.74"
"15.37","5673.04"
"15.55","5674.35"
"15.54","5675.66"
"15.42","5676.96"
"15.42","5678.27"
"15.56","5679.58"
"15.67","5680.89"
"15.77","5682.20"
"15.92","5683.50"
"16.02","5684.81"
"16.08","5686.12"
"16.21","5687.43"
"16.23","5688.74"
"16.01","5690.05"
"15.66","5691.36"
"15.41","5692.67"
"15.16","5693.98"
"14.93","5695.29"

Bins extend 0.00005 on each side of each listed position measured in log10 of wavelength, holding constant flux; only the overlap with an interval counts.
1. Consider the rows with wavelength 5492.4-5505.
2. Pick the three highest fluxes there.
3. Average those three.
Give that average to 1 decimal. 16.0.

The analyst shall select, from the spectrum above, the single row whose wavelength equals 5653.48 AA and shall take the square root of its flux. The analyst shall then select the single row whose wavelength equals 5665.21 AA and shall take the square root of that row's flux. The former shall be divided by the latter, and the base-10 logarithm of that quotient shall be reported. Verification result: 0.014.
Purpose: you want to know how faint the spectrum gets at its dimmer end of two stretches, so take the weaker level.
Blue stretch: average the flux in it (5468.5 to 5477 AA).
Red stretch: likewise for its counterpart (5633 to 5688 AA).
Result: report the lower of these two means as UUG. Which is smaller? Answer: 16.0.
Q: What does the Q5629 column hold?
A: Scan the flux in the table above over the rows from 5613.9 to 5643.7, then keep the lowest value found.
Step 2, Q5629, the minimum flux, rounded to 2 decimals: 15.14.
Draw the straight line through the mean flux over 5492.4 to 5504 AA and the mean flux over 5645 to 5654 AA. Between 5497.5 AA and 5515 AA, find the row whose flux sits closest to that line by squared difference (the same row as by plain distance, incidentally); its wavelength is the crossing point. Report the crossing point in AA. 5504.48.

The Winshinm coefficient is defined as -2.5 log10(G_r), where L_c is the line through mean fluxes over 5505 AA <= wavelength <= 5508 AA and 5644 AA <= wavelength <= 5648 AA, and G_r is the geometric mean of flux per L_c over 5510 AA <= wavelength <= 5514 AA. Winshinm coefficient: -0.01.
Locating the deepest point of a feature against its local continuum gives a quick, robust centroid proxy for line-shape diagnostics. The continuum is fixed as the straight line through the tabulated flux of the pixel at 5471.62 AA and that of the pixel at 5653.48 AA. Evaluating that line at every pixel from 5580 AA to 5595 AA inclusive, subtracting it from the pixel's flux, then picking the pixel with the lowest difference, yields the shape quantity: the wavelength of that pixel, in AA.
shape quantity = 5584.91 AA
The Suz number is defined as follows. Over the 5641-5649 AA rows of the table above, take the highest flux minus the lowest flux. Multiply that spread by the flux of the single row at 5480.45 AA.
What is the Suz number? 15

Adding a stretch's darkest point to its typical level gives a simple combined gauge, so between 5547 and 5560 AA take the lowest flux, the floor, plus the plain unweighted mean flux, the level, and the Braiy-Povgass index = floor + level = 32.0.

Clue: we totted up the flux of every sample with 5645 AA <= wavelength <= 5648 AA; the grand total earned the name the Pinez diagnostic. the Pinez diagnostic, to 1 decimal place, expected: 33.3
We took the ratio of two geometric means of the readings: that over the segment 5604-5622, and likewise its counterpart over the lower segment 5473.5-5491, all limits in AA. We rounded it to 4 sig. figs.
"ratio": 1.007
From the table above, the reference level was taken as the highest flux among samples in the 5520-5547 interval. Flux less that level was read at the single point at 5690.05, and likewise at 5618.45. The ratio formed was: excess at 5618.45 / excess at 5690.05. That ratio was 2.1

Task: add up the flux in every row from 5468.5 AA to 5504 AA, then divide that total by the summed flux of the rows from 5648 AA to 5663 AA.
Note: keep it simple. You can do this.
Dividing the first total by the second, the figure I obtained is 2.29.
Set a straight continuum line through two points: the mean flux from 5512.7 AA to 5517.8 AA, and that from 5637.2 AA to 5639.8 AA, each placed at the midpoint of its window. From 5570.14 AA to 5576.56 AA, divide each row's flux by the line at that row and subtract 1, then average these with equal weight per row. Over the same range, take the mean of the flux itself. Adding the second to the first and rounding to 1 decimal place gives 14.8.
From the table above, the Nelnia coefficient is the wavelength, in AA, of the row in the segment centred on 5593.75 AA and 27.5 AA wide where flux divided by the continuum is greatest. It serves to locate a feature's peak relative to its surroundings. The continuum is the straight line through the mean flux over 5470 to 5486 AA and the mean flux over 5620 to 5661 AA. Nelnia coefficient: 5581.05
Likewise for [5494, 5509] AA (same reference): 5500.68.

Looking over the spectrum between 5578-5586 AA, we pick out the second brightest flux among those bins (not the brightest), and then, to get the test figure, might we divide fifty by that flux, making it 2.83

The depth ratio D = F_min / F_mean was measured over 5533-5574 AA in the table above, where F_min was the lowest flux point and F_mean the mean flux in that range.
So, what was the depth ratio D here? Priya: 0.955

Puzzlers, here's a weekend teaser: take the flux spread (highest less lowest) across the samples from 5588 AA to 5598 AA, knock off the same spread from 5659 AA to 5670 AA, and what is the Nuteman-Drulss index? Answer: 0.28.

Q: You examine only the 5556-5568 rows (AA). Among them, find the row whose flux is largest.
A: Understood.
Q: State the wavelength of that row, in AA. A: 5560.53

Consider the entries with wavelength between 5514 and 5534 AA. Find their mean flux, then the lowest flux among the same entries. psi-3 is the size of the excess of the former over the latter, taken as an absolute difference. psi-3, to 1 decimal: 1.3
